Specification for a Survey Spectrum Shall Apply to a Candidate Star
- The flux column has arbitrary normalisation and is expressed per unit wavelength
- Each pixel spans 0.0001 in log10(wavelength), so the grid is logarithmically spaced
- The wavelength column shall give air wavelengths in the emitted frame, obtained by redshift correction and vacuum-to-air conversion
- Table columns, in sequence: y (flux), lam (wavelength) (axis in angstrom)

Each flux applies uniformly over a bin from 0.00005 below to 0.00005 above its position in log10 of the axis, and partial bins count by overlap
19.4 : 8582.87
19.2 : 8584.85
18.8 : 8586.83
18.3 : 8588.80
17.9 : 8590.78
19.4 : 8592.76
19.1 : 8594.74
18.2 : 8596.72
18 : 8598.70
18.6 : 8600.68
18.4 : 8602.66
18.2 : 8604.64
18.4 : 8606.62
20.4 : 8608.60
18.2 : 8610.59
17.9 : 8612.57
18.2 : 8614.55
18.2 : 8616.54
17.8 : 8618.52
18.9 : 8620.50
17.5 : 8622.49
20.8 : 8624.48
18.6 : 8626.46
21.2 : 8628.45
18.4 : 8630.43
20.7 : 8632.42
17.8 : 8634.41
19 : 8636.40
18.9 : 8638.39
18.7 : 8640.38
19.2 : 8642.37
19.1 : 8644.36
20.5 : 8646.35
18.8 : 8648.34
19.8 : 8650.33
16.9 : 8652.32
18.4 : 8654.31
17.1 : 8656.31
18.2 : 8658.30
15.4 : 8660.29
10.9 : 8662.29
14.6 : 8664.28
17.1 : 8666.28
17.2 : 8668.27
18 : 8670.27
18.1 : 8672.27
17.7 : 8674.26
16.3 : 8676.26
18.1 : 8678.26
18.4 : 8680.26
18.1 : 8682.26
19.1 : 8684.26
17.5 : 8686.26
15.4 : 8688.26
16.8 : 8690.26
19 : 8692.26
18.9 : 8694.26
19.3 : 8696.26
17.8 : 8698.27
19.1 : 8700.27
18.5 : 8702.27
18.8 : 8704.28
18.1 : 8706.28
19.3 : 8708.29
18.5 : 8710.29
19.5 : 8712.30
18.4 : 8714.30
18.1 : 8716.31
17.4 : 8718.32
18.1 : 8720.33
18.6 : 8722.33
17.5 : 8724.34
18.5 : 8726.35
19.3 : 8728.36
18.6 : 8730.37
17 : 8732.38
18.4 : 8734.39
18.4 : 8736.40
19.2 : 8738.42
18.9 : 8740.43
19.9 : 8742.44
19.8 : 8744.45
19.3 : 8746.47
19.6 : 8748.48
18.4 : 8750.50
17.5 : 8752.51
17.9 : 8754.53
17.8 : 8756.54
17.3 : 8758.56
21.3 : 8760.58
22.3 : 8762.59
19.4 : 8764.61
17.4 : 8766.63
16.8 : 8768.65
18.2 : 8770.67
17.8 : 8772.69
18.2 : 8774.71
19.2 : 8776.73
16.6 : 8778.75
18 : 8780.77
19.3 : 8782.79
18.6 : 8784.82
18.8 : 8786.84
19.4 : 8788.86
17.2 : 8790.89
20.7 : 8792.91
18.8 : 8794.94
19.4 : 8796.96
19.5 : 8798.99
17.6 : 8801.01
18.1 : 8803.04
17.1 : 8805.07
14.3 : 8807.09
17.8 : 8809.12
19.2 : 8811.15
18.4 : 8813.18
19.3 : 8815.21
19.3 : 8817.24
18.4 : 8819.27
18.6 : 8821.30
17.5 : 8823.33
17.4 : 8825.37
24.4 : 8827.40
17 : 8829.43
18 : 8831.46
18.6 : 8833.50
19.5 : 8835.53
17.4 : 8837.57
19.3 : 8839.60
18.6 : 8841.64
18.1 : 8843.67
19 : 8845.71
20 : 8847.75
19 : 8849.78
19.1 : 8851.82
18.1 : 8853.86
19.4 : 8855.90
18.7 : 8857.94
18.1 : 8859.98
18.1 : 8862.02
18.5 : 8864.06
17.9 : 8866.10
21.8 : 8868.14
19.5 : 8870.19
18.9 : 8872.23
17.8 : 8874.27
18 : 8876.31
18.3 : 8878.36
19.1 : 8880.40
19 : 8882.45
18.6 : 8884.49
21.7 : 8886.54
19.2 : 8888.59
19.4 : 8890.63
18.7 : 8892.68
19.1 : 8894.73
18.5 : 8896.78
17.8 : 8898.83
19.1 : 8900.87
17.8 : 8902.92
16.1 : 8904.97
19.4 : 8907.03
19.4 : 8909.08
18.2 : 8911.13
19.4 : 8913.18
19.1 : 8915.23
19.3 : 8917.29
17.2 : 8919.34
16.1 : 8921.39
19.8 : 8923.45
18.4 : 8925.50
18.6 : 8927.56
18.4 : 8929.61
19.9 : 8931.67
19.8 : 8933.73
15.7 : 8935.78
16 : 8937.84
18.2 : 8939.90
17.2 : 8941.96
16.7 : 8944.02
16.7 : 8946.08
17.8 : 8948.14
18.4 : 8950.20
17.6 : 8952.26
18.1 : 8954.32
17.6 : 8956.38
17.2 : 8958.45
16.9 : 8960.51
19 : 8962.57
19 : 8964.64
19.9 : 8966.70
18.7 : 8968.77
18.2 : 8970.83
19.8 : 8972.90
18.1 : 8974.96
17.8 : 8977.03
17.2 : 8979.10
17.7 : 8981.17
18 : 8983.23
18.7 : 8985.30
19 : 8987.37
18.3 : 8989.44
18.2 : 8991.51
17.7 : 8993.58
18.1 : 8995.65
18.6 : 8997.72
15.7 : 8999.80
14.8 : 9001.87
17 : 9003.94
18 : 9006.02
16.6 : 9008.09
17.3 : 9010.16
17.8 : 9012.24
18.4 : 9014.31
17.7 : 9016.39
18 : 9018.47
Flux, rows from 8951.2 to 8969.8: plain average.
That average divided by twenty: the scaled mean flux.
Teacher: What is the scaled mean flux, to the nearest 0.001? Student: 0.911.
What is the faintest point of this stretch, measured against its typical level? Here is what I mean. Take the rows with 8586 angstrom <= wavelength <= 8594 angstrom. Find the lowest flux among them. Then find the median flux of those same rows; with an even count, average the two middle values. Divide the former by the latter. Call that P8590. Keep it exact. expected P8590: 0.96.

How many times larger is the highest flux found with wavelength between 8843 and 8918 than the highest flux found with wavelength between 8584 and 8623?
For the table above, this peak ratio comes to 1.07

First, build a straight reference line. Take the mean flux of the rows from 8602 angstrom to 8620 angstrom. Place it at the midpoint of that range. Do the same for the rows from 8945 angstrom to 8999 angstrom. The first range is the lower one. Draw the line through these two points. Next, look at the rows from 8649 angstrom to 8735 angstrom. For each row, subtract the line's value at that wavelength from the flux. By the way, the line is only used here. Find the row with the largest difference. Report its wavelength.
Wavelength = 8650.33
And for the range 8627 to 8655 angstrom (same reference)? 8628.45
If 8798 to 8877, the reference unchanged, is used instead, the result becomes 8827.40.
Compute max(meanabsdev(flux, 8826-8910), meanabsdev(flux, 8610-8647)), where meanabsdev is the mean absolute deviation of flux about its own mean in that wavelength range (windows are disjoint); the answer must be 0.87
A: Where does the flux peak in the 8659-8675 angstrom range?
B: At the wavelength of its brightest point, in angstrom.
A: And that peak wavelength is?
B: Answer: 8672.27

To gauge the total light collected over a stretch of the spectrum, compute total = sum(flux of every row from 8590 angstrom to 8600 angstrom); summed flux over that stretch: 92.6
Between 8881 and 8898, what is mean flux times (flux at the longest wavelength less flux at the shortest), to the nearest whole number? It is -10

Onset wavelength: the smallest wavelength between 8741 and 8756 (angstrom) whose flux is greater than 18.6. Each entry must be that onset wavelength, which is 8742.44 angstrom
